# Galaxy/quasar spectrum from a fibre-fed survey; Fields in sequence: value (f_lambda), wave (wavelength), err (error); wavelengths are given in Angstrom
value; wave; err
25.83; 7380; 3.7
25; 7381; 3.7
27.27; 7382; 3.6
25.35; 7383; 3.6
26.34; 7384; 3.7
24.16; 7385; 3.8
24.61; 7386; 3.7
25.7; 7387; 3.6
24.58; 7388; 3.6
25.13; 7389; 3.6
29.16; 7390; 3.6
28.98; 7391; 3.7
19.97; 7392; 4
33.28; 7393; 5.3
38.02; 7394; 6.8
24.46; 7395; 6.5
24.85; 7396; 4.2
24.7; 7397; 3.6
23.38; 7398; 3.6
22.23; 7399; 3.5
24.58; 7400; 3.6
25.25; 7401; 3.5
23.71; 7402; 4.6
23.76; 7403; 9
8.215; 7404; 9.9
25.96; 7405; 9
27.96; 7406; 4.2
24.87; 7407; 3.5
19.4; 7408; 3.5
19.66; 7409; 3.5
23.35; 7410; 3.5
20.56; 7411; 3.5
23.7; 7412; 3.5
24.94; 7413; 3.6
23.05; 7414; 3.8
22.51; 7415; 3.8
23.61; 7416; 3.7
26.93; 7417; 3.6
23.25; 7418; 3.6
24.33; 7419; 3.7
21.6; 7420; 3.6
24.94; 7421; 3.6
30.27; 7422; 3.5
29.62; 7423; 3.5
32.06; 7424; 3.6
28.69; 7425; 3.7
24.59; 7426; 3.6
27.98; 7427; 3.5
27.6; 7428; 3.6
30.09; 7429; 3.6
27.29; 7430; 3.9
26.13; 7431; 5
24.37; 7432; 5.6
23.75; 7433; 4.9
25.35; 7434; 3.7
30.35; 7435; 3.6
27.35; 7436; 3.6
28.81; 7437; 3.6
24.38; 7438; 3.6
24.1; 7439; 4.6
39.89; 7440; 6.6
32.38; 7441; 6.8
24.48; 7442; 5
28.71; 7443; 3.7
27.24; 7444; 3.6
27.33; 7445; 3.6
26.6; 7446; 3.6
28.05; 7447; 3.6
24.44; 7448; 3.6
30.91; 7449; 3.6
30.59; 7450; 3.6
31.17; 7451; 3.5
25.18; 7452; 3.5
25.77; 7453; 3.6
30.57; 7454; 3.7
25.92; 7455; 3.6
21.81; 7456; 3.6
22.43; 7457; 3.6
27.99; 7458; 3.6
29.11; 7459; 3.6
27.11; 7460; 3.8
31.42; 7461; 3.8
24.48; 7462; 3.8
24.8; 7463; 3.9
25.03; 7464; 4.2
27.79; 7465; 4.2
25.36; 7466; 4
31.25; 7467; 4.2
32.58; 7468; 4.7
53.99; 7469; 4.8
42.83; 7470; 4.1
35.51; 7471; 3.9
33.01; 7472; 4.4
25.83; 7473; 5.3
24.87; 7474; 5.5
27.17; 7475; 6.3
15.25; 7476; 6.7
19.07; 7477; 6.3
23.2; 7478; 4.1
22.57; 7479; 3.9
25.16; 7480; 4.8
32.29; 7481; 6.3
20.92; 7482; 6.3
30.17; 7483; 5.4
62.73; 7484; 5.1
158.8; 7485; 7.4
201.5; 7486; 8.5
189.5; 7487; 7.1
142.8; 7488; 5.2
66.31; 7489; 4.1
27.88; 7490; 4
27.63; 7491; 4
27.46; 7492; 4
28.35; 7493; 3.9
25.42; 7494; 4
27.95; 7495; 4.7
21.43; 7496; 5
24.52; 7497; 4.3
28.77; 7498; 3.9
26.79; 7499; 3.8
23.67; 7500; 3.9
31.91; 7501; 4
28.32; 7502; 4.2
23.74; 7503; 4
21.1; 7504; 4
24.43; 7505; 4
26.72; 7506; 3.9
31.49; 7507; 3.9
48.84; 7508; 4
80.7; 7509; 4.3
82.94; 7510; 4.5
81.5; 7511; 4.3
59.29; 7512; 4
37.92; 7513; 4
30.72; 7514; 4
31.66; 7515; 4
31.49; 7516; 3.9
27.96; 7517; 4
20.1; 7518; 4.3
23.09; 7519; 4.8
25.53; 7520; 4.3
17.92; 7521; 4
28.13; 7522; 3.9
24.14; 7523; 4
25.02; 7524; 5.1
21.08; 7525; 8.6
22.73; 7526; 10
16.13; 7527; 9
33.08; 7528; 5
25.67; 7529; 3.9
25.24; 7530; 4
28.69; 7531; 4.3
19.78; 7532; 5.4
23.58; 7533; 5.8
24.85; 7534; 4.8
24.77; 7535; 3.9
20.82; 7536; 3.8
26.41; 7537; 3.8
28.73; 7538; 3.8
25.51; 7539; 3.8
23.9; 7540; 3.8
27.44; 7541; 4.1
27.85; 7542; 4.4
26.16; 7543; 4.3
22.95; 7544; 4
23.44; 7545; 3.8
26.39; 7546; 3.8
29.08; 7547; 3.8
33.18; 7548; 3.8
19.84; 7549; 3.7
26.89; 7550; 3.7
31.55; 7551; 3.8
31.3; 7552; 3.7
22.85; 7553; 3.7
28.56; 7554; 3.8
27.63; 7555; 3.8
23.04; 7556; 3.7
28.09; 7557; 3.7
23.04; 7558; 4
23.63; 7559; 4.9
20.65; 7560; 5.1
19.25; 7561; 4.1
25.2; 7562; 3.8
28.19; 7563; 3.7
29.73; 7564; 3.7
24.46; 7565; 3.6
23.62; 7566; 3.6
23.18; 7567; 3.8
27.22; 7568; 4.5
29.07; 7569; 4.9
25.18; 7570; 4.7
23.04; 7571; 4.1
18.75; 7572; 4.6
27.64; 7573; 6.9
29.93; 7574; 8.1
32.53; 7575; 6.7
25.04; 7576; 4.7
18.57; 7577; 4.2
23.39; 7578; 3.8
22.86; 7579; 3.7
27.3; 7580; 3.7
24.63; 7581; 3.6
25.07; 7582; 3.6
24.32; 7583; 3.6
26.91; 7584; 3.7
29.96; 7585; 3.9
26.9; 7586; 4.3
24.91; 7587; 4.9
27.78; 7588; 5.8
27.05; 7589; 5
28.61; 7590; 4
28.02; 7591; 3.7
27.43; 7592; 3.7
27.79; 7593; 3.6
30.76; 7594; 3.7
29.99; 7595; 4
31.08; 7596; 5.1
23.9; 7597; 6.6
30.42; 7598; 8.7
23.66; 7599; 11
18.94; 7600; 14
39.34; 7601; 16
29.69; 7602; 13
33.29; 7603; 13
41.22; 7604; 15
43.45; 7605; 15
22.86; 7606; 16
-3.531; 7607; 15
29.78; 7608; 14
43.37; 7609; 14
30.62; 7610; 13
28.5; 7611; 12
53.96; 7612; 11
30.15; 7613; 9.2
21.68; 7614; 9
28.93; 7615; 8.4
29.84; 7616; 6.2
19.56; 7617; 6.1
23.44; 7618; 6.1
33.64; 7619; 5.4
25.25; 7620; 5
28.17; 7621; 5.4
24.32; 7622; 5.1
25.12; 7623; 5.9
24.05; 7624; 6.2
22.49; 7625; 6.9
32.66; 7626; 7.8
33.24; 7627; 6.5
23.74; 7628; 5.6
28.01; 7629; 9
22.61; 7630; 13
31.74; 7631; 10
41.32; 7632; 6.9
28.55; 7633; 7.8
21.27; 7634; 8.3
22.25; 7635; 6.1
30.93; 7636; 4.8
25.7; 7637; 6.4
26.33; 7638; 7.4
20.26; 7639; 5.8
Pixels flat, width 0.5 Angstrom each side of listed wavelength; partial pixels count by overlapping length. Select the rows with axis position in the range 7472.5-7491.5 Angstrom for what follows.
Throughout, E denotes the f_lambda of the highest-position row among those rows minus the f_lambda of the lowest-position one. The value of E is 1.8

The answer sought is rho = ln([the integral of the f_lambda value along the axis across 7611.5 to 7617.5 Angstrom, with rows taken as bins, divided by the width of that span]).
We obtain 3.42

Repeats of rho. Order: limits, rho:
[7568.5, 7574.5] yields 3.24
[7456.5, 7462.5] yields 3.30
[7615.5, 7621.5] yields 3.28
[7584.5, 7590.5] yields 3.32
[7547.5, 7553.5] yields 3.32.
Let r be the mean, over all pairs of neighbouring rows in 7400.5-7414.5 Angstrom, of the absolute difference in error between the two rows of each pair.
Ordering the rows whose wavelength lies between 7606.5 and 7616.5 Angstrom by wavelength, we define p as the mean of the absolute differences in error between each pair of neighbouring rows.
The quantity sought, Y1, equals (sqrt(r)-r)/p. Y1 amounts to 0.0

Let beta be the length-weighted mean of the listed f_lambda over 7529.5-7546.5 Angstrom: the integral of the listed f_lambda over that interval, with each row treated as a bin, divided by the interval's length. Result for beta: 25.1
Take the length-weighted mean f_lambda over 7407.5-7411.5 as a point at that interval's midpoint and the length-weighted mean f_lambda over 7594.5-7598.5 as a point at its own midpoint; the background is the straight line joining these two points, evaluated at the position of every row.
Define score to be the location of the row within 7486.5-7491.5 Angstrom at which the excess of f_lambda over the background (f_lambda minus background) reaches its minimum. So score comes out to 7491 Angstrom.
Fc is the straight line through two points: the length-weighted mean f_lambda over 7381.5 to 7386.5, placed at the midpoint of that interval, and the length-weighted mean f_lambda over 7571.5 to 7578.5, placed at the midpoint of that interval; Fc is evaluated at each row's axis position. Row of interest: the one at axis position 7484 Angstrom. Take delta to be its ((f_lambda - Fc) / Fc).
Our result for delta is 1.48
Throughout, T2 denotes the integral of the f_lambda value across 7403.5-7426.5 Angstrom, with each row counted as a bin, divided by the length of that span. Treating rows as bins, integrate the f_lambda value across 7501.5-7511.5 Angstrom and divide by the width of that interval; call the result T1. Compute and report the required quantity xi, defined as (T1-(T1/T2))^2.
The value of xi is 1859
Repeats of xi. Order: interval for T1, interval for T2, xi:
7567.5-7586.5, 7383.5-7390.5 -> 610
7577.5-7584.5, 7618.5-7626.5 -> 576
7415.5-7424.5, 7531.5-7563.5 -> 638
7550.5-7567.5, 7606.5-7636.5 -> 606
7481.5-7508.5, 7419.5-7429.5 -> 2495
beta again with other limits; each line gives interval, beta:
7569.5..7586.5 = 25.4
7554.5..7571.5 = 25.0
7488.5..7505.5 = 28.6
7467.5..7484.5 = 31.0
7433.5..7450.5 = 28.3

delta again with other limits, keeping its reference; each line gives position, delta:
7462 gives -0.04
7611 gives 0.14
